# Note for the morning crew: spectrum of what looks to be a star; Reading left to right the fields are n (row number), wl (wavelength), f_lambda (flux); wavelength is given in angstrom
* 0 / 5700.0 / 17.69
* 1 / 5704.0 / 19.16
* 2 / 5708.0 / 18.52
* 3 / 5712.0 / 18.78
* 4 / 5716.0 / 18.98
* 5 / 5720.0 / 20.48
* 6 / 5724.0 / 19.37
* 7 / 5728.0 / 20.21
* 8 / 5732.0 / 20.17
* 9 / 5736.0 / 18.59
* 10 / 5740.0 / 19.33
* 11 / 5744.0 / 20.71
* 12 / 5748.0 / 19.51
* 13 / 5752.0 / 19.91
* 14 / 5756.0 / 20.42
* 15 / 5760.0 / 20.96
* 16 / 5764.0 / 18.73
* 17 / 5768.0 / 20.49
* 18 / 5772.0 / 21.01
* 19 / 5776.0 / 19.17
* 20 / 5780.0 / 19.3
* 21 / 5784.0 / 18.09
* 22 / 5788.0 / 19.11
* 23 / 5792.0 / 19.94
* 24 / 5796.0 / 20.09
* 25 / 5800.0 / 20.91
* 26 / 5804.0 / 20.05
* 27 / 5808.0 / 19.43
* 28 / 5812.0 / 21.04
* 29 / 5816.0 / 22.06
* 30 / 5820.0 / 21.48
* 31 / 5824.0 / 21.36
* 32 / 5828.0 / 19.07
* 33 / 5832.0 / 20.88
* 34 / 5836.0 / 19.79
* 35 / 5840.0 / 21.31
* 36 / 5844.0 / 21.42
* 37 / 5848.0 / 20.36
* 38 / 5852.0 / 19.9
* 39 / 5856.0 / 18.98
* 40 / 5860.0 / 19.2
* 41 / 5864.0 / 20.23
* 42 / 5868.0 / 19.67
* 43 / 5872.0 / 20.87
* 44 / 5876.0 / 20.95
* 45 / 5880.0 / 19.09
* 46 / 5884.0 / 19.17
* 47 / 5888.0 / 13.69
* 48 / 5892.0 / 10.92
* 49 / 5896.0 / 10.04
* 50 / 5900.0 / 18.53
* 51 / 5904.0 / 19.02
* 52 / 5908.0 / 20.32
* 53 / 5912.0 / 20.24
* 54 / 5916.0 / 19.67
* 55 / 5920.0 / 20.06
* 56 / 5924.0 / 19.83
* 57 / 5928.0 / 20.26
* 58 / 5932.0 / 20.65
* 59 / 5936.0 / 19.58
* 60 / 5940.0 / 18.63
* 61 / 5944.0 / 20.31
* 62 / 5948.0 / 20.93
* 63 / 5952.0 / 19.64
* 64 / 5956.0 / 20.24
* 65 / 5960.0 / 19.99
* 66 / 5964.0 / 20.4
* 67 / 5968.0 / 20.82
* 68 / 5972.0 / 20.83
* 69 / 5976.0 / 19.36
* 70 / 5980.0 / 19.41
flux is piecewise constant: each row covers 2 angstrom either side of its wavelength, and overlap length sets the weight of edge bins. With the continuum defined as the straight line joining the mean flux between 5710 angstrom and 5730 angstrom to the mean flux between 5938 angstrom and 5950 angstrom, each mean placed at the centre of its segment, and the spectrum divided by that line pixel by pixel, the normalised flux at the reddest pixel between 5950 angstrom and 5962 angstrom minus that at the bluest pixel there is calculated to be 0.02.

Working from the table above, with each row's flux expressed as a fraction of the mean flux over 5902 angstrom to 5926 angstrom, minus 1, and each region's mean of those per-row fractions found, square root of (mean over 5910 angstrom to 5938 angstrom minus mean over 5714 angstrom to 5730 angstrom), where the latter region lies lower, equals 0.119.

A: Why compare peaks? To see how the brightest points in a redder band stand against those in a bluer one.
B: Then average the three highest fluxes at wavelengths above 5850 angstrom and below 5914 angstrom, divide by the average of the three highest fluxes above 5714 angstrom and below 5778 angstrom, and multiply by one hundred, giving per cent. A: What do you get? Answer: 99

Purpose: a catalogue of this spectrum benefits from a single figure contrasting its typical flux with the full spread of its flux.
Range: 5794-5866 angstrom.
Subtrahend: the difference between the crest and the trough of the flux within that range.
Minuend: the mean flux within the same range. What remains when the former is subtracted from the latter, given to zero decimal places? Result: 17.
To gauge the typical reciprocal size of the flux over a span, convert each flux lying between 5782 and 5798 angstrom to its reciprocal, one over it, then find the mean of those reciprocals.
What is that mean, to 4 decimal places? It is 0.0519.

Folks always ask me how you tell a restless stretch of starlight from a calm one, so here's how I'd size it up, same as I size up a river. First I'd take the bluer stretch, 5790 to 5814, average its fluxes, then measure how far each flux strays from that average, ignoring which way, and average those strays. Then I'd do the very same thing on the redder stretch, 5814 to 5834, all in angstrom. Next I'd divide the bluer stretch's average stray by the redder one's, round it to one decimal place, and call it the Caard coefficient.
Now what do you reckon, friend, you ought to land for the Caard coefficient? 0.6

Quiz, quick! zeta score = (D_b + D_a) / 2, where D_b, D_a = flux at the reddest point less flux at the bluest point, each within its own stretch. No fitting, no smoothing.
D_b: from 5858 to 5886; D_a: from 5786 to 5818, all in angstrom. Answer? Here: 1.5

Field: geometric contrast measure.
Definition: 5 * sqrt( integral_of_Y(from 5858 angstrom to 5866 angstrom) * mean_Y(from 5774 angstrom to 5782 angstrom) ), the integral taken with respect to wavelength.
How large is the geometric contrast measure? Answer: 275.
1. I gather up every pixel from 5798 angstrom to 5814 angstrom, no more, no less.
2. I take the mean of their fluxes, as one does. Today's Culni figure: 20.4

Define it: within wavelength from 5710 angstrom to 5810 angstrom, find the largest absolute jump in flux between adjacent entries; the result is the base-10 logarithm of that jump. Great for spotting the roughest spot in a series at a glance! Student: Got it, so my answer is 0.35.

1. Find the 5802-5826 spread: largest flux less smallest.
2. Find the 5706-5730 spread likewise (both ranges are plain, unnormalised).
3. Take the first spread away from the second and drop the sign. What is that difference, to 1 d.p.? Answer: 0.7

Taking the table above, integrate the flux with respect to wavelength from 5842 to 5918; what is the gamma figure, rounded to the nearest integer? 1409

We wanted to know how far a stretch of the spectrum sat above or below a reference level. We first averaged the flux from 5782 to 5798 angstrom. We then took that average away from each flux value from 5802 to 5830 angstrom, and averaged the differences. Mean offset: 1.3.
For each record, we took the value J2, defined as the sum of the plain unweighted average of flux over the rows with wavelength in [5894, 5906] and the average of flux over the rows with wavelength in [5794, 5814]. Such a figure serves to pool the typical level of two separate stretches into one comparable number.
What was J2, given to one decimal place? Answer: 36.2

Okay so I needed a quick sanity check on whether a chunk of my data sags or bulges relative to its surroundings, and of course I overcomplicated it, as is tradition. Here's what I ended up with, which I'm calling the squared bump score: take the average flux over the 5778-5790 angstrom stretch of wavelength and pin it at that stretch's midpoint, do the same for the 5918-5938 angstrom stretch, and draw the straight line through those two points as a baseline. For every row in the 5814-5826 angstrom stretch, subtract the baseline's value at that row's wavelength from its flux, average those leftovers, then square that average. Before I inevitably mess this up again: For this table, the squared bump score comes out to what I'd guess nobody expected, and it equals 6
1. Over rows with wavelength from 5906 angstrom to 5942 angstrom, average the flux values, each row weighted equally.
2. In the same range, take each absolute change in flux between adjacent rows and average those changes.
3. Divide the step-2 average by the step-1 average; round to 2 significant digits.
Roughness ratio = 0.026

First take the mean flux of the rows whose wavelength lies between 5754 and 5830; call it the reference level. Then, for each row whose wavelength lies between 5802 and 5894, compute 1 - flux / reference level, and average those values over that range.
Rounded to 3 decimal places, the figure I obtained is 0.027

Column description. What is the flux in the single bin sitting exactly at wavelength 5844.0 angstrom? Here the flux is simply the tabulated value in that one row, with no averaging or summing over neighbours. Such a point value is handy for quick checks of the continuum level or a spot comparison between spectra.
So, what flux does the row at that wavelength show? 21.42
